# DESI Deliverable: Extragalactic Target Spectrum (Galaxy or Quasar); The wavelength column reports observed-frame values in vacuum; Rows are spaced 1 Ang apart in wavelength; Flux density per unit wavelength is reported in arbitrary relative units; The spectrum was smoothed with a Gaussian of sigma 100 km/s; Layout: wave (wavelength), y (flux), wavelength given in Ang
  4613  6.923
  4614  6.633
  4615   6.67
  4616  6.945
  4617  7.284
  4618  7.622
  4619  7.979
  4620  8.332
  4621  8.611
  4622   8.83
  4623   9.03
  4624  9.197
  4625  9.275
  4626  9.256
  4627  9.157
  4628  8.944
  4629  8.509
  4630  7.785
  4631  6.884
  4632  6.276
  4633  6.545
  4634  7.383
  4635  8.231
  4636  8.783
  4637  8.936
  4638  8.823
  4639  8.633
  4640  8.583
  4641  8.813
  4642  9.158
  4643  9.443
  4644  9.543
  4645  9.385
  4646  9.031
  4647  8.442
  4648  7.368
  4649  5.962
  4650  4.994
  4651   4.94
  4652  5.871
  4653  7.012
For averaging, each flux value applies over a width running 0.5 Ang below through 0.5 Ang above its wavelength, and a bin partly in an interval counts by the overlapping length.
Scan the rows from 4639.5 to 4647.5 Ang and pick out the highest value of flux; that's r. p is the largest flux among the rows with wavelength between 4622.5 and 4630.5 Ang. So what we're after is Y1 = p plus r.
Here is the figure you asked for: 18.8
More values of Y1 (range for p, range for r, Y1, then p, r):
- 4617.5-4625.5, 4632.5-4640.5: 18.2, 9.275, 8.936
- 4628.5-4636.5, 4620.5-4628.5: 18.1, 8.783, 9.275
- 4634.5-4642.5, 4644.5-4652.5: 18.5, 9.158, 9.385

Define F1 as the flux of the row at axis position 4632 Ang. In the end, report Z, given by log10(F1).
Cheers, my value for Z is 0.798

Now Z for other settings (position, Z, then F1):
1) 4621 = 0.935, 8.611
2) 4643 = 0.975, 9.443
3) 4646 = 0.956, 9.031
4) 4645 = 0.972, 9.385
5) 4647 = 0.926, 8.442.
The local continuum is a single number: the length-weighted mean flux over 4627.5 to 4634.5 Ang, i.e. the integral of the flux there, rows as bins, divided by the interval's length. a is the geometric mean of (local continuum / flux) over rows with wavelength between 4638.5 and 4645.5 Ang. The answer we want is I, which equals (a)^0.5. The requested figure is 0.908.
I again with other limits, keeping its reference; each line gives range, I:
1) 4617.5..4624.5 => 0.938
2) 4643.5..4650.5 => 0.990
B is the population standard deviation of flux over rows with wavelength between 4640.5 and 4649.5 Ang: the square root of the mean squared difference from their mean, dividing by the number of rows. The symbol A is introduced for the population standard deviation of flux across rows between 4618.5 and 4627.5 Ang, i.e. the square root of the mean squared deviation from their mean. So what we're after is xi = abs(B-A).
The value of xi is 0.69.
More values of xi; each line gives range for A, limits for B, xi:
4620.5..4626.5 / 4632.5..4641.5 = 0.52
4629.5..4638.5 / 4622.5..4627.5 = 0.88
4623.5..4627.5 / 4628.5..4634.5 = 0.71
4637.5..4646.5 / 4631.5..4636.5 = 0.62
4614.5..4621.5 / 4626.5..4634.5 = 0.36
